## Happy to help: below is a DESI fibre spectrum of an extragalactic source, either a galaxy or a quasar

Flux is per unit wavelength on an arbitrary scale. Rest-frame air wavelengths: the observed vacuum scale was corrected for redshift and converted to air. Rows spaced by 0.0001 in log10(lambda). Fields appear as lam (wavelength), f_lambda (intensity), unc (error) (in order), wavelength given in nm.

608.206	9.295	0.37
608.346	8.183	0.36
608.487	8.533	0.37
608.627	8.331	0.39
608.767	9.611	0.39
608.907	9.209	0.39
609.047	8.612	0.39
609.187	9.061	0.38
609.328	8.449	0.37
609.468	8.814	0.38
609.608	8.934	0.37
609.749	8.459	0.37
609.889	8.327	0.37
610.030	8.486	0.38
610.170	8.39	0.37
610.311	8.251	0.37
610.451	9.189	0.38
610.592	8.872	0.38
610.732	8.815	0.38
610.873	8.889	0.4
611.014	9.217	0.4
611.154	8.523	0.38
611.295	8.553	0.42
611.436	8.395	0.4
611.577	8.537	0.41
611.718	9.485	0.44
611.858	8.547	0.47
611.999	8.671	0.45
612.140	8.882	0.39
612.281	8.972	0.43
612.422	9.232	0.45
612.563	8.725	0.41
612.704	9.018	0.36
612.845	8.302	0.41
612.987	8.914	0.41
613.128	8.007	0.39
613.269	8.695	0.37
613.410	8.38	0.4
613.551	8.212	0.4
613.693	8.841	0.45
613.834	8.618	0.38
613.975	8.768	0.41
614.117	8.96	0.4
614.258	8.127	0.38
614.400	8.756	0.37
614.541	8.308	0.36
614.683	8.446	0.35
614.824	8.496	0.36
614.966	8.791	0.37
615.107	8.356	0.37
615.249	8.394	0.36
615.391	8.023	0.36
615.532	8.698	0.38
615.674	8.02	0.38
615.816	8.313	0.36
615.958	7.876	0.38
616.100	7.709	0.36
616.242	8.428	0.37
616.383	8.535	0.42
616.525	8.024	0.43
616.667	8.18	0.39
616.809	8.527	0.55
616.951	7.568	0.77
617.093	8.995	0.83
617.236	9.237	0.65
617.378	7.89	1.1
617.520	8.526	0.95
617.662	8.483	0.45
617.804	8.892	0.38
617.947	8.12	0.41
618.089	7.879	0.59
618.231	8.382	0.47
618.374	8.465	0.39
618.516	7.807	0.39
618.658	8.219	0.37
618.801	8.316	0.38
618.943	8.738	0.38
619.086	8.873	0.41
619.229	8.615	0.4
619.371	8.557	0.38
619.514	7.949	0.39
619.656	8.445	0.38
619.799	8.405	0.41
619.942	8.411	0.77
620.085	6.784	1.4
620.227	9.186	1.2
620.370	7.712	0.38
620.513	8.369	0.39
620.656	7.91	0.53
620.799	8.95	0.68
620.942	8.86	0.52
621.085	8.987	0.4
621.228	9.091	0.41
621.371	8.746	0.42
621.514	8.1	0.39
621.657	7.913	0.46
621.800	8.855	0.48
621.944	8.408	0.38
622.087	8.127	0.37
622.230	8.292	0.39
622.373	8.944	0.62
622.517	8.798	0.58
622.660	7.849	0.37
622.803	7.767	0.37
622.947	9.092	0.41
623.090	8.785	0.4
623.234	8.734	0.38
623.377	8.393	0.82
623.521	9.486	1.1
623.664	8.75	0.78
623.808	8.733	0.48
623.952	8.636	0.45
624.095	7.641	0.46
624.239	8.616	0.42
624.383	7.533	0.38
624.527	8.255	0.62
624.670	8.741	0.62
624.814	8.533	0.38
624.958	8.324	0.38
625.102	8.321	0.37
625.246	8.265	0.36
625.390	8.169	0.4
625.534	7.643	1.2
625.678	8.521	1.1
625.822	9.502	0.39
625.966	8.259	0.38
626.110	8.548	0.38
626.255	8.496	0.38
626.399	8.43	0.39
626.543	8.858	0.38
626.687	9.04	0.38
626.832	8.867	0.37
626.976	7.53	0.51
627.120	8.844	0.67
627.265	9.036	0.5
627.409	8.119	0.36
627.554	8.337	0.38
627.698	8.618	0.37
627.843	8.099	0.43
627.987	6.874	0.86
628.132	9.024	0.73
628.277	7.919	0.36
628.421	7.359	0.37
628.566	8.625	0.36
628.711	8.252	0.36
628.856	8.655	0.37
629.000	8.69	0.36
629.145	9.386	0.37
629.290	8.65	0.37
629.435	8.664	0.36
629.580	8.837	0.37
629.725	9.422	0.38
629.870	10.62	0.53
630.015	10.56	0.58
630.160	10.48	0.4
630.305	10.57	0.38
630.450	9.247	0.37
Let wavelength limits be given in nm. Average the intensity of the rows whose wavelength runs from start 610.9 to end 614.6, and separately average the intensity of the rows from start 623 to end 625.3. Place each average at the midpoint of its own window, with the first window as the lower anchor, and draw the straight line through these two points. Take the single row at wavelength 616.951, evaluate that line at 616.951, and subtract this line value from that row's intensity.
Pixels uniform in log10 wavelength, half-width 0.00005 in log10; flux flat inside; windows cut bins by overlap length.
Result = -1.0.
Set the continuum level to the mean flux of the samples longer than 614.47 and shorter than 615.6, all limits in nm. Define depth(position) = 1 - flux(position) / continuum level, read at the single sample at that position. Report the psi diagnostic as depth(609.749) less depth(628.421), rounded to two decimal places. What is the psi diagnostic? -0.13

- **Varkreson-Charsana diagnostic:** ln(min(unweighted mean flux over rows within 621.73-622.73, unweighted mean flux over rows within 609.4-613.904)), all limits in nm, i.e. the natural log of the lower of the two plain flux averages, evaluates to 2.14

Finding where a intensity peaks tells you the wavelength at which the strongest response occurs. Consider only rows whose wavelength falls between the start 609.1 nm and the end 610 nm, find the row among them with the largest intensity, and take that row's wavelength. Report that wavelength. 609.187 nm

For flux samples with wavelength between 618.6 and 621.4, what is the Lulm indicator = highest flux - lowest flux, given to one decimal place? 2.4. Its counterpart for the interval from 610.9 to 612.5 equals 1.1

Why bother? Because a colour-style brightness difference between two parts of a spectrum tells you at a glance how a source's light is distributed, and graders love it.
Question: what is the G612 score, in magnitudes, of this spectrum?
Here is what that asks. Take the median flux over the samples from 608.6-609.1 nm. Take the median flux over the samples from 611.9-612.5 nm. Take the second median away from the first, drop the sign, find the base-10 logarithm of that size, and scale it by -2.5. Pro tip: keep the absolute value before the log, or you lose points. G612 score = 4.5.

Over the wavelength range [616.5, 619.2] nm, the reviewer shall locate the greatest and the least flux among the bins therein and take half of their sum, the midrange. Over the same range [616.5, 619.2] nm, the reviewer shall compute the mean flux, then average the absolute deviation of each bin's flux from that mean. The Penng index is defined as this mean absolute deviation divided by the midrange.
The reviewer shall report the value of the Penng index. 0.042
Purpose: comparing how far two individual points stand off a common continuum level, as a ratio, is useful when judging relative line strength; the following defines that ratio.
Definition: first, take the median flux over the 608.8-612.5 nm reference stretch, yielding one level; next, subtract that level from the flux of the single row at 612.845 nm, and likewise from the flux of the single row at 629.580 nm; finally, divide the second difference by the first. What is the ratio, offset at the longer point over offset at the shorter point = -0.2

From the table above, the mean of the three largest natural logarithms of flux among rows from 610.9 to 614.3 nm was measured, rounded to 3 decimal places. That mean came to 2.231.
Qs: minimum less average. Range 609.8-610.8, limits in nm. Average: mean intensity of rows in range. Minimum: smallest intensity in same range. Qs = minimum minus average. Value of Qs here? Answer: -0.37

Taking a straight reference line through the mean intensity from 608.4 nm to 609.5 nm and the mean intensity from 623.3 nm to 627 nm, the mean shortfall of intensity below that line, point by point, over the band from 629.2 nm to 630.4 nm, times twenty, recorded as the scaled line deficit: -27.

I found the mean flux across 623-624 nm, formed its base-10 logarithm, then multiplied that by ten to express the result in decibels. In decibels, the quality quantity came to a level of 9.44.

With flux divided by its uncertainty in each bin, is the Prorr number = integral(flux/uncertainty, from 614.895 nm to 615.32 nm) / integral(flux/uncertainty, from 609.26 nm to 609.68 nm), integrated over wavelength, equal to 1.00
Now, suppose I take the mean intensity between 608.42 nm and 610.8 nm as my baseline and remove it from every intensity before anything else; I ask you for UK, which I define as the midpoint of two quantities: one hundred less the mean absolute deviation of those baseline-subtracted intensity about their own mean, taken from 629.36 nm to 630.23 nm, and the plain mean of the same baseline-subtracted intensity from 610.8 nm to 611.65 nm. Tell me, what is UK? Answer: 49.6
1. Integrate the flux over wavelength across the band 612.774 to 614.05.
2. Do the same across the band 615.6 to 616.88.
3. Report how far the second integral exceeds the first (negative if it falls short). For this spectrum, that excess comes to -0.4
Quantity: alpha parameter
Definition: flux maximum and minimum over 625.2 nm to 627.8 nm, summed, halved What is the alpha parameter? 8.5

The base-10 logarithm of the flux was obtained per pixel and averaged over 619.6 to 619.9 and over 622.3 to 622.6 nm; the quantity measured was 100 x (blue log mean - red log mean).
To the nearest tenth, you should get -2.2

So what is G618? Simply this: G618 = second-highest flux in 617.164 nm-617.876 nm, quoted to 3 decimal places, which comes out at 8.892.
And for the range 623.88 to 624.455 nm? 8.616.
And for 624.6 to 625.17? 8.533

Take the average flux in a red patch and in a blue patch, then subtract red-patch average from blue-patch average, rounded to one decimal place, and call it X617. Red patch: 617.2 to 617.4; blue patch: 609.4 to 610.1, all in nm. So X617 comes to 0.0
